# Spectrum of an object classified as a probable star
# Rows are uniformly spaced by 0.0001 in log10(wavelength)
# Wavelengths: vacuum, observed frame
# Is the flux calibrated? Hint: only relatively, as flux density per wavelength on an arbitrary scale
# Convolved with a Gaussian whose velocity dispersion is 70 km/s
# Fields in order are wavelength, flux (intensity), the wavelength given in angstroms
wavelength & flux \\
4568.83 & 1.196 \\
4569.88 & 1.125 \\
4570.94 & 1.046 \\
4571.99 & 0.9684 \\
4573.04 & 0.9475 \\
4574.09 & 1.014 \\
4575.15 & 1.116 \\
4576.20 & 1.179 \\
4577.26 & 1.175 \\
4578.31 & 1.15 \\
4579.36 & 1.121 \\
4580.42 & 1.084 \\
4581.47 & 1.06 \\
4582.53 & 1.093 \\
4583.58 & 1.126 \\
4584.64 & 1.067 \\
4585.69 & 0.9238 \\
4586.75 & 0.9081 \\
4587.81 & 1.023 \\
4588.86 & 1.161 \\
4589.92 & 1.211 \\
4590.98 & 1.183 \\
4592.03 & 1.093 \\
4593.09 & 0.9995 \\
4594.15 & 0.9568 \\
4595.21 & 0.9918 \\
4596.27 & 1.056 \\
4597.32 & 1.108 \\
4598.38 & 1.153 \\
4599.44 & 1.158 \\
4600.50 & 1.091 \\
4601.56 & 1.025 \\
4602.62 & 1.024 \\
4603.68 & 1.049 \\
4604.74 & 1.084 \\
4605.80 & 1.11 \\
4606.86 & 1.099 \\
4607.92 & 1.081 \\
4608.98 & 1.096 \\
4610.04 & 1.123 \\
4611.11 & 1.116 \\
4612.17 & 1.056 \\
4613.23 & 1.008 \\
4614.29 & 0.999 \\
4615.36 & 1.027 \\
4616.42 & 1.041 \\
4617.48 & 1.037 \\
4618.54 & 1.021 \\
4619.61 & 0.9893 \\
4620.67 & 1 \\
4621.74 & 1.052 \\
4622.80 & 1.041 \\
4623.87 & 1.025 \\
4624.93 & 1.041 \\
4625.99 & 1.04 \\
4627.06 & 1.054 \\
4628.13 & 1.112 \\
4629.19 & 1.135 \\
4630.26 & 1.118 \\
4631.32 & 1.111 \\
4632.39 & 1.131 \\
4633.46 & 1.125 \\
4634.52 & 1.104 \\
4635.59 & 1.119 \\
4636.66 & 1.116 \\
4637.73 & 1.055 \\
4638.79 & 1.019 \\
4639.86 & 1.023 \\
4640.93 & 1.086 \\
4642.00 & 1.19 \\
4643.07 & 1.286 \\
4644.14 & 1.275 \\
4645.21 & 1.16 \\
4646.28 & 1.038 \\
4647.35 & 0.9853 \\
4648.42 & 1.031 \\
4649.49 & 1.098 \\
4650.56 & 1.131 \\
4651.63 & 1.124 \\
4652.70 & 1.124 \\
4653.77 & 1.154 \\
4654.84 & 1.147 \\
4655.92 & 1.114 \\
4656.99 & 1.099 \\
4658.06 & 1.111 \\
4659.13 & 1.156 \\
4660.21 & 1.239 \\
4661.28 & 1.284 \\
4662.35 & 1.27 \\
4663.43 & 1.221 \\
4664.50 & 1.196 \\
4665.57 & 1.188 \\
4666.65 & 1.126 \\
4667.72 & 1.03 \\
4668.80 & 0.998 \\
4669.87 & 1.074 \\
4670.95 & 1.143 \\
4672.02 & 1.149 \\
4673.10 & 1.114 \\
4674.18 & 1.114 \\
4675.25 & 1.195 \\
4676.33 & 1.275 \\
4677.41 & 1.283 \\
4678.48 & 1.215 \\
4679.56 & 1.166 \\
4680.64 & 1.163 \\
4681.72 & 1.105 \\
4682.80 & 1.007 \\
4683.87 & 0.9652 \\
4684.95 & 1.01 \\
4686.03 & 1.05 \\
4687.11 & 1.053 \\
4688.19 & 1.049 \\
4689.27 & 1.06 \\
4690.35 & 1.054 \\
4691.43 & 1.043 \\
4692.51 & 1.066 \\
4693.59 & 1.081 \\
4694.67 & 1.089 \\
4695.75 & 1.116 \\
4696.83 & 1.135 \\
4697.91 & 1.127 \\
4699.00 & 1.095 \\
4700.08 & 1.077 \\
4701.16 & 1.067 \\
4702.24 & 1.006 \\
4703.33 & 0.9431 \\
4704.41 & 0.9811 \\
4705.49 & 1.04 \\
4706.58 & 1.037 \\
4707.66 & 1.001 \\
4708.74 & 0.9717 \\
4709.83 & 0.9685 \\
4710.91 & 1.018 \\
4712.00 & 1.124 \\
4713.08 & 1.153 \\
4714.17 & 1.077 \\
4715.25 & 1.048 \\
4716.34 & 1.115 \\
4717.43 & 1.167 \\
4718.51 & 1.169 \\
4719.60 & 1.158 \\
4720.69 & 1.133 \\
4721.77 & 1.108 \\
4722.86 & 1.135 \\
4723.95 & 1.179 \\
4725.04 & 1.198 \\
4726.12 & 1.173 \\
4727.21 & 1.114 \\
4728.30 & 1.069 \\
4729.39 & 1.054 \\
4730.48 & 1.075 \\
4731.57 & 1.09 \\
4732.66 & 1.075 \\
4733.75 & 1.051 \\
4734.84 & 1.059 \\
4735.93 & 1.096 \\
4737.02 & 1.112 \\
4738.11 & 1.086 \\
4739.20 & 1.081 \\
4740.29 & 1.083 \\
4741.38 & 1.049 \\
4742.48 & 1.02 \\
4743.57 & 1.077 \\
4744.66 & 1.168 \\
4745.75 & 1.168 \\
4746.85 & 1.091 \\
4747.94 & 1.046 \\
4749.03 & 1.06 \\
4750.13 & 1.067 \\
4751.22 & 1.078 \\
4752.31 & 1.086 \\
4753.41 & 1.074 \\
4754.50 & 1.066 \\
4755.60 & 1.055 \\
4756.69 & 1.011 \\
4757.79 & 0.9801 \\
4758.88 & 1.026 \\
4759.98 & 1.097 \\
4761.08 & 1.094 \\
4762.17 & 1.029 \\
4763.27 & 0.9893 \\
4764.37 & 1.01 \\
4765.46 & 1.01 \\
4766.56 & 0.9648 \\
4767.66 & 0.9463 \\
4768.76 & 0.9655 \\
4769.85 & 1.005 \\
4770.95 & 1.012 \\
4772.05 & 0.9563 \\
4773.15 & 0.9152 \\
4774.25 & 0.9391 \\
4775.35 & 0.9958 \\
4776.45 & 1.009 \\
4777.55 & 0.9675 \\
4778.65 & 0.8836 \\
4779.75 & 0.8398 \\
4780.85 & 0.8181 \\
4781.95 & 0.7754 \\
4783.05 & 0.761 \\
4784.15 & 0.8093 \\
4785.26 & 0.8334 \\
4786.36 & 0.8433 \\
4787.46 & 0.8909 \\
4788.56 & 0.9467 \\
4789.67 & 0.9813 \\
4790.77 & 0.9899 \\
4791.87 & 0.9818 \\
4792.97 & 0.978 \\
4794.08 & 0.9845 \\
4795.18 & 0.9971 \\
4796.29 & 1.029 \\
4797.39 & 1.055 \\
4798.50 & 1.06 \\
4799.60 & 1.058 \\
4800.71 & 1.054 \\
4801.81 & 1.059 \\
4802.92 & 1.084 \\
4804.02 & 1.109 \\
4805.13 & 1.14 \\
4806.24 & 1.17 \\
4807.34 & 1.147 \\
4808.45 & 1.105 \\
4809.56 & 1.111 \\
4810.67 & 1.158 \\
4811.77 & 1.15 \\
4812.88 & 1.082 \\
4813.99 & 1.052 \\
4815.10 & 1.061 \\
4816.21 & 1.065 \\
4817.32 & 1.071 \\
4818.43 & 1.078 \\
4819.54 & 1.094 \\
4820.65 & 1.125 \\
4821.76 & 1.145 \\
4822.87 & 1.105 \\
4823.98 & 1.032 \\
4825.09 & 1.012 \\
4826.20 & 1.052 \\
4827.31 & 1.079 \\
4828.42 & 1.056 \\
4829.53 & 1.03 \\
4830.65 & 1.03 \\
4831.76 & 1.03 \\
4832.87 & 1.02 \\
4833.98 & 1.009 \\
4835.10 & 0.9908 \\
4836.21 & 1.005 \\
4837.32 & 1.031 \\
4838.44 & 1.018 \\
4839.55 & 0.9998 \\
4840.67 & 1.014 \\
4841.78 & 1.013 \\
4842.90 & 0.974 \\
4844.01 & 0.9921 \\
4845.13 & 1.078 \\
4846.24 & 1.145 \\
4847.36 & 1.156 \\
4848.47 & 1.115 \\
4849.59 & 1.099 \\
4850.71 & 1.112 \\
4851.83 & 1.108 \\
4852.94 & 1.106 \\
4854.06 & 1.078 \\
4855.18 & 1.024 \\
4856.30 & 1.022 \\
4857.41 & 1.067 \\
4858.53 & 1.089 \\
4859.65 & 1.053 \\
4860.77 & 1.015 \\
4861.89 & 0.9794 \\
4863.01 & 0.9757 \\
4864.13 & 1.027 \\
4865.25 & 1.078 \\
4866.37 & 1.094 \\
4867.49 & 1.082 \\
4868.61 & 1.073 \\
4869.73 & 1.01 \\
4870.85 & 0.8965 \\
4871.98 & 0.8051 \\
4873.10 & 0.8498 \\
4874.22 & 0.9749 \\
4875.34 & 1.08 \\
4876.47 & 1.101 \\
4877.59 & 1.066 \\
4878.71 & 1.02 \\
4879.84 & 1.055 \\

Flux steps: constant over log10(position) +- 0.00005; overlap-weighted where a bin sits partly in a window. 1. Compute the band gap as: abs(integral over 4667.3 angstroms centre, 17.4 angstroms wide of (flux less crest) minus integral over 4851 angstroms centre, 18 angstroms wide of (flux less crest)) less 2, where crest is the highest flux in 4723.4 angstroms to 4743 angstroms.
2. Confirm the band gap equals -0.5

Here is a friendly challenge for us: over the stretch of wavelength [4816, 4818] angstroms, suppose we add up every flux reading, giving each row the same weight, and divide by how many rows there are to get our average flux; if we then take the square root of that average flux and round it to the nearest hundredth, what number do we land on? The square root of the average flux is 1.03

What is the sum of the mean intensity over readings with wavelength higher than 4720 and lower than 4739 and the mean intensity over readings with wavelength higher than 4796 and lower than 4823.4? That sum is 2.20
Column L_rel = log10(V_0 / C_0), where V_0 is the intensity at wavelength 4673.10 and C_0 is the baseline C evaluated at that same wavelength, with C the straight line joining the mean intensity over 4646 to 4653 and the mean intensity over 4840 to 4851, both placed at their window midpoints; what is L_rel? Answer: 0.02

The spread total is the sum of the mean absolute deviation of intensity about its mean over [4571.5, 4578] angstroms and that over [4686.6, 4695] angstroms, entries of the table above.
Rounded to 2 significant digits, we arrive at 0.10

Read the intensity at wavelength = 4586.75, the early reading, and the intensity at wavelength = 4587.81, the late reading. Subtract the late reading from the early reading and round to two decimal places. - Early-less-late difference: -0.11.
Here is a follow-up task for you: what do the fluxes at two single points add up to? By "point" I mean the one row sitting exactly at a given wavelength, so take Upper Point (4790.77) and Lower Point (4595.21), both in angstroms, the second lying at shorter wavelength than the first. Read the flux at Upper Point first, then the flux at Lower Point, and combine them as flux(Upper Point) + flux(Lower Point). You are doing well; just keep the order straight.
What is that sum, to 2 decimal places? 1.98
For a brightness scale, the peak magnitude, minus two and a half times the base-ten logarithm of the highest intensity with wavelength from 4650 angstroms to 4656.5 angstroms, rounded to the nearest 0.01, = -0.16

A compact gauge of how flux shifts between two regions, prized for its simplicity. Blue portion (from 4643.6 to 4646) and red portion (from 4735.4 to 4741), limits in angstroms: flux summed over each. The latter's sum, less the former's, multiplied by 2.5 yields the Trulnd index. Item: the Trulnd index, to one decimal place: 7.6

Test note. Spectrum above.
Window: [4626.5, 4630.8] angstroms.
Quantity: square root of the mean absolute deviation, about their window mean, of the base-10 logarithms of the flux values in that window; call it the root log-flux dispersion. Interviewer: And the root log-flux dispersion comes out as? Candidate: 0.101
